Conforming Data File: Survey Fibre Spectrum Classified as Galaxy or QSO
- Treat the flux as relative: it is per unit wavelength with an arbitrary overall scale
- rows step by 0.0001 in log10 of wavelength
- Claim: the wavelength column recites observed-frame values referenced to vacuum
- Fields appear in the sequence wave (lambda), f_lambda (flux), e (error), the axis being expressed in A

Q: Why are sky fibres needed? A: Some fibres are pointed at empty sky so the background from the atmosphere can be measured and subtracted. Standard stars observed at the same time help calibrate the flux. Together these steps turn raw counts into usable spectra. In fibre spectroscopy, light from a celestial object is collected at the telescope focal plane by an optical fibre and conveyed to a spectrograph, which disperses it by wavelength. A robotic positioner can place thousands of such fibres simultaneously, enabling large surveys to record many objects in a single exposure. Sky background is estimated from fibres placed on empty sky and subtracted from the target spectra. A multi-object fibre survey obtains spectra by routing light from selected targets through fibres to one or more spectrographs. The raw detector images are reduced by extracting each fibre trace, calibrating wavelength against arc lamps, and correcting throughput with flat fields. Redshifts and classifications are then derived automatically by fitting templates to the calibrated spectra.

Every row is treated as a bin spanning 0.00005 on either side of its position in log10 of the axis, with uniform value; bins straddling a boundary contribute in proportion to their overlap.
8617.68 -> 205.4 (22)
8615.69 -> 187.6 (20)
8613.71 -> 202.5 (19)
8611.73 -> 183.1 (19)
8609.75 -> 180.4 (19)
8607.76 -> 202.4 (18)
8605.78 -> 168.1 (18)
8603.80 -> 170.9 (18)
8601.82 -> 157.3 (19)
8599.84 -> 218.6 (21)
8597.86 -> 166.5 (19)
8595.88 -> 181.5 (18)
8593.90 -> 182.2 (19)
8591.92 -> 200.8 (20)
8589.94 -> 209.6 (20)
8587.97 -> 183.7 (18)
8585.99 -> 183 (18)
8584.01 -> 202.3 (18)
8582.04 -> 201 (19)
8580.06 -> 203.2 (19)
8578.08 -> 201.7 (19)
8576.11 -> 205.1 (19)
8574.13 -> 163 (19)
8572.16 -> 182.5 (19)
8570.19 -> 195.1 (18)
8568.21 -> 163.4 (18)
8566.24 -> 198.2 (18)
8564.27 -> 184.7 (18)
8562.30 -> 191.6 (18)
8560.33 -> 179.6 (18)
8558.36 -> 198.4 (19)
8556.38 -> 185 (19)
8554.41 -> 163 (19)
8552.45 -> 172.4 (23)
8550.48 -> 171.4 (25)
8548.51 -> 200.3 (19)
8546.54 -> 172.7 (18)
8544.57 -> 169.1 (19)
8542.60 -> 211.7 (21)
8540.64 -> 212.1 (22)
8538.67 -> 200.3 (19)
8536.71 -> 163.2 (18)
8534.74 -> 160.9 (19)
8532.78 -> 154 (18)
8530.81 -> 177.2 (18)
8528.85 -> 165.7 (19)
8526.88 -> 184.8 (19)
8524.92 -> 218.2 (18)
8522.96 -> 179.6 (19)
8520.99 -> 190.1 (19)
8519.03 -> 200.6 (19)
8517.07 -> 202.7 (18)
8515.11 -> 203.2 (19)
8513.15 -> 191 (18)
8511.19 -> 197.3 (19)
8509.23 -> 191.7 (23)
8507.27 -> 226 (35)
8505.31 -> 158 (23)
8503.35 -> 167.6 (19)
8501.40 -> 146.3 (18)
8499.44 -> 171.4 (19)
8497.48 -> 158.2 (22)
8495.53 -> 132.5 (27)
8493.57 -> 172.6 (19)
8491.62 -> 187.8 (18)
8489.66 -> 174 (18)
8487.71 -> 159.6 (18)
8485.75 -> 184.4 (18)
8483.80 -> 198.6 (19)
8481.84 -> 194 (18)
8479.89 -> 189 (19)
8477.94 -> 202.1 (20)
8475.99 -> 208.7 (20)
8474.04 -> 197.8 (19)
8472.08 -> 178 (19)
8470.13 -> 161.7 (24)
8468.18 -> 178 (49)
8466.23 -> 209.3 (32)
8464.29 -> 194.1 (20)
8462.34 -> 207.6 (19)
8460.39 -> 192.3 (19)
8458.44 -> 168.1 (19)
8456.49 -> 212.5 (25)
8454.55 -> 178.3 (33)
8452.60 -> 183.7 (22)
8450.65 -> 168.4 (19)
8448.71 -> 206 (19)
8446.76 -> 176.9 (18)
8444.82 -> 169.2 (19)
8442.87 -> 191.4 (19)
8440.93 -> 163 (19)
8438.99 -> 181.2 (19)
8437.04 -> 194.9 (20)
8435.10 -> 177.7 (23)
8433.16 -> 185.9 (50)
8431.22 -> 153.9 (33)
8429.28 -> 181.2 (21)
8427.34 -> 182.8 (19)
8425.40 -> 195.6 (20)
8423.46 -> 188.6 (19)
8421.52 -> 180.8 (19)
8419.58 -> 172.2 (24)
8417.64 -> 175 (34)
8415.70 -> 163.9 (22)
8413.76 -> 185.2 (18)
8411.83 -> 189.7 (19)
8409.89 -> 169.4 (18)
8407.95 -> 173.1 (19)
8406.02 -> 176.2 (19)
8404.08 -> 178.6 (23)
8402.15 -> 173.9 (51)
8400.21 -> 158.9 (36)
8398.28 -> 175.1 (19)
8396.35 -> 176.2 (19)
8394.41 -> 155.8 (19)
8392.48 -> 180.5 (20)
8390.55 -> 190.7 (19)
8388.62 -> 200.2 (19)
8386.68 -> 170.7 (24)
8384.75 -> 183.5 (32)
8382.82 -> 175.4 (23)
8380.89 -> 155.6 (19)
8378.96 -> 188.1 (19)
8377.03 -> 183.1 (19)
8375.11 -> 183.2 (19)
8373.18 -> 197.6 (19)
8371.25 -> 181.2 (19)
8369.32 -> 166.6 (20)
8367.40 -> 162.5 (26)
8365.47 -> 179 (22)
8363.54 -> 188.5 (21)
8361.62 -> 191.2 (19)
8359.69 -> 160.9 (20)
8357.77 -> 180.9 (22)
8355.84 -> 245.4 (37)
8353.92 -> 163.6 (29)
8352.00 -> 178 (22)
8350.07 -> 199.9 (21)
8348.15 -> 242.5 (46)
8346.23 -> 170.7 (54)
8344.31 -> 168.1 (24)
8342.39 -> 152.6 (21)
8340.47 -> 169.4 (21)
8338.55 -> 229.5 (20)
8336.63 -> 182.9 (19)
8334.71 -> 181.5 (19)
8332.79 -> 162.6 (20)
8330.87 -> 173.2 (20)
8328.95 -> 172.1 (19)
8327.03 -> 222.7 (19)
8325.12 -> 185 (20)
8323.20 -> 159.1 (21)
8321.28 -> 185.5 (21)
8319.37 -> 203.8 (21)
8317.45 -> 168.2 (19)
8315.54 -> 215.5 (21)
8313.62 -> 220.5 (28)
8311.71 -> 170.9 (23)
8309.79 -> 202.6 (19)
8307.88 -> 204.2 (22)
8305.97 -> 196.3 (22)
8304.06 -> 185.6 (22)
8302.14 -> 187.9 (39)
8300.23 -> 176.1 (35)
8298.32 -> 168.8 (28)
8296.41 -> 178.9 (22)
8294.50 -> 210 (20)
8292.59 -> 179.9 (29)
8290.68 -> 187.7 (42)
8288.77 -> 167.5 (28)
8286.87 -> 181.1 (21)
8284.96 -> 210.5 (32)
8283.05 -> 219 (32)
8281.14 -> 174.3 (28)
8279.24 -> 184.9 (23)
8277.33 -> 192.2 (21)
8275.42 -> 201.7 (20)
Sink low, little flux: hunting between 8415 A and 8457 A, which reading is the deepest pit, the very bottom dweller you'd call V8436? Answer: 153.9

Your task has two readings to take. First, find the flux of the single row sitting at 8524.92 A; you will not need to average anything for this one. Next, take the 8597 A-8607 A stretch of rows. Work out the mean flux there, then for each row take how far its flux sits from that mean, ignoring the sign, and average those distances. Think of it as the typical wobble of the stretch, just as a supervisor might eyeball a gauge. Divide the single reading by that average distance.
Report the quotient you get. 13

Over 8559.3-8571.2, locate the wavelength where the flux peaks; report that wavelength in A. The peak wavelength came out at 8566.24 A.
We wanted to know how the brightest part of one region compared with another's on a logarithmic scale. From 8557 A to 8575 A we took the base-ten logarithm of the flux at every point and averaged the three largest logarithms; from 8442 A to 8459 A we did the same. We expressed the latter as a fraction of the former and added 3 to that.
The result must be 4.01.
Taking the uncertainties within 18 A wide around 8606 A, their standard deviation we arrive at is 0.9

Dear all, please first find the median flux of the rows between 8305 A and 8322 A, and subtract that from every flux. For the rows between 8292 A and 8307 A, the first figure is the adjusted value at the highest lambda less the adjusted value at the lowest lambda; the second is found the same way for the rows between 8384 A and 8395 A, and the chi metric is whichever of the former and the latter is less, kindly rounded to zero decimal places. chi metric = -28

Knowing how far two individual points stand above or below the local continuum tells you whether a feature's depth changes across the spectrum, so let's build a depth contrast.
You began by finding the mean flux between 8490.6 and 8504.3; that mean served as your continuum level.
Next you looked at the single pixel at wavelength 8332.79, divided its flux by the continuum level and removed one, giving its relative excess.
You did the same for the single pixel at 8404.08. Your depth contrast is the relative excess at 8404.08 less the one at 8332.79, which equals 0.10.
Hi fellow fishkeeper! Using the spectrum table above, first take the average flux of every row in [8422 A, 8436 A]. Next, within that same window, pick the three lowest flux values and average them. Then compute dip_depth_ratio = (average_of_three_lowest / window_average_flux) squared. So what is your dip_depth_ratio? 0.89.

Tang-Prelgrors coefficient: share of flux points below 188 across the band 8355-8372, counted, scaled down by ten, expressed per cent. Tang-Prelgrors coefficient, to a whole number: 60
